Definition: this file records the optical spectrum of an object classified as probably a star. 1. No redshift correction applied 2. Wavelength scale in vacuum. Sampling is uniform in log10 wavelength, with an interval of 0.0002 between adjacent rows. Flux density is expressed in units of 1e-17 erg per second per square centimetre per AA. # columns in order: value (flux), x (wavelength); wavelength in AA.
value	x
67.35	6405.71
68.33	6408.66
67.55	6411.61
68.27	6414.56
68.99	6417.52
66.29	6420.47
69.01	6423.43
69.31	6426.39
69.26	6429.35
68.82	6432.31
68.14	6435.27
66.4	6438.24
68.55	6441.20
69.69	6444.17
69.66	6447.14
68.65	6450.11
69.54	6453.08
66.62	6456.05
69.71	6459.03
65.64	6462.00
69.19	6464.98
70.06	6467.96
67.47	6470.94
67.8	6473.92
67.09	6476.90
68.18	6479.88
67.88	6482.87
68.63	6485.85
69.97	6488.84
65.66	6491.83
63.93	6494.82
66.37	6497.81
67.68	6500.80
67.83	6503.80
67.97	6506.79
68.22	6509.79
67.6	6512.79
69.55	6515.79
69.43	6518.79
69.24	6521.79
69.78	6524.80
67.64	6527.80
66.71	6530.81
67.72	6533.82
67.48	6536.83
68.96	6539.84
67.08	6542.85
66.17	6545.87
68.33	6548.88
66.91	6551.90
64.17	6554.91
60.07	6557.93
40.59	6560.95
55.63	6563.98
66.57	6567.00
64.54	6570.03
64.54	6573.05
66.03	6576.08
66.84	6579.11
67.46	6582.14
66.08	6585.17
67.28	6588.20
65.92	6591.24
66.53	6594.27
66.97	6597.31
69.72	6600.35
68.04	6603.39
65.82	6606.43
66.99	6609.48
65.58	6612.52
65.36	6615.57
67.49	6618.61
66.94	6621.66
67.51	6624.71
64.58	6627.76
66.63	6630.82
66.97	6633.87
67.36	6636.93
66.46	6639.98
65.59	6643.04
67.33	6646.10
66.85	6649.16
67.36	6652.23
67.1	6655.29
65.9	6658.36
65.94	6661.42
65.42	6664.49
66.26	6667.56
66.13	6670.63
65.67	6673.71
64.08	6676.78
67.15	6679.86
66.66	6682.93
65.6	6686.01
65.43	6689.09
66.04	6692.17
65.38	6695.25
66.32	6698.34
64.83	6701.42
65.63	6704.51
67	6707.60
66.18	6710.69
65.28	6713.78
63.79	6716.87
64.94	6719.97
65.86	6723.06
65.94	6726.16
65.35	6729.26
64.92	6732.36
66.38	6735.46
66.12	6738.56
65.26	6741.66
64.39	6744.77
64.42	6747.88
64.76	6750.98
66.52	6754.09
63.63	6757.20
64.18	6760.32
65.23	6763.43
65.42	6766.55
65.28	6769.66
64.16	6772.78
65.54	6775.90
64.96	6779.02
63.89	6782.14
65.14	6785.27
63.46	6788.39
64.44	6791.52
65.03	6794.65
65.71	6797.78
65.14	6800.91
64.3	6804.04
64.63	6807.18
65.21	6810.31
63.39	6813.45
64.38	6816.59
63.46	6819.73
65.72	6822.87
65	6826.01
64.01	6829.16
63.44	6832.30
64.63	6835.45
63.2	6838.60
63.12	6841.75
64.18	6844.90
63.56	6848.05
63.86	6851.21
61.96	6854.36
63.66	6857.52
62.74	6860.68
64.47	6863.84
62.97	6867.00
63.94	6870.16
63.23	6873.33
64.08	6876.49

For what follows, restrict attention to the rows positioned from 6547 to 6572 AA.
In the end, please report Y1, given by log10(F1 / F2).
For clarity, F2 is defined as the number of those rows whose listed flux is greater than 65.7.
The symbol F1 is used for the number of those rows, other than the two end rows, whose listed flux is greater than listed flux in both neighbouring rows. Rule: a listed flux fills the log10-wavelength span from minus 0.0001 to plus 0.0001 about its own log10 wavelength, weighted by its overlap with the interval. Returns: -0.48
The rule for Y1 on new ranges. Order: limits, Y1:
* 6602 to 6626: -0.48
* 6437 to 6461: -0.60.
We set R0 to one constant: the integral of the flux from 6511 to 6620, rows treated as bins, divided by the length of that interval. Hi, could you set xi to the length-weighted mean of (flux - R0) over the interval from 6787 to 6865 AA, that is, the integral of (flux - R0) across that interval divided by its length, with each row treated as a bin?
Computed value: -1.8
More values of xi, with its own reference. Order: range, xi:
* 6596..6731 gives 0.3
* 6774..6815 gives -1.2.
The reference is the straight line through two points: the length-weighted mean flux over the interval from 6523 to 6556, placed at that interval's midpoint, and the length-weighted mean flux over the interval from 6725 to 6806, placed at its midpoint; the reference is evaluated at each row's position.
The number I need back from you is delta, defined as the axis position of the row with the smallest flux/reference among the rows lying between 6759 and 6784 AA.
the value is 6782.14 AA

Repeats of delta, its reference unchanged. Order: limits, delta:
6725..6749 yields 6744.77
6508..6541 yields 6530.81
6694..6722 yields 6716.87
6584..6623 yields 6615.57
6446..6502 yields 6494.82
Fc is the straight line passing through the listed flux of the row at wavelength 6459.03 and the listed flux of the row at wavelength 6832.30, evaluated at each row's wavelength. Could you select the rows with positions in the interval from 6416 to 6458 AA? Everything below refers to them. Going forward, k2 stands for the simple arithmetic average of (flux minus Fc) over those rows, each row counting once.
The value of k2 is -1.6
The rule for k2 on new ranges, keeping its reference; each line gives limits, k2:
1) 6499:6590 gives -2.5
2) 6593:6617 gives -0.4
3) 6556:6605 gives -3.7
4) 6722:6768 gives 0.3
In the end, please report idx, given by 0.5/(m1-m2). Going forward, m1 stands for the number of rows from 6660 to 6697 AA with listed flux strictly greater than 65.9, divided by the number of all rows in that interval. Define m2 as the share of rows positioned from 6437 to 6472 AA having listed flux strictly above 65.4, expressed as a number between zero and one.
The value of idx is -1.0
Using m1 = 0.5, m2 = 1.00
